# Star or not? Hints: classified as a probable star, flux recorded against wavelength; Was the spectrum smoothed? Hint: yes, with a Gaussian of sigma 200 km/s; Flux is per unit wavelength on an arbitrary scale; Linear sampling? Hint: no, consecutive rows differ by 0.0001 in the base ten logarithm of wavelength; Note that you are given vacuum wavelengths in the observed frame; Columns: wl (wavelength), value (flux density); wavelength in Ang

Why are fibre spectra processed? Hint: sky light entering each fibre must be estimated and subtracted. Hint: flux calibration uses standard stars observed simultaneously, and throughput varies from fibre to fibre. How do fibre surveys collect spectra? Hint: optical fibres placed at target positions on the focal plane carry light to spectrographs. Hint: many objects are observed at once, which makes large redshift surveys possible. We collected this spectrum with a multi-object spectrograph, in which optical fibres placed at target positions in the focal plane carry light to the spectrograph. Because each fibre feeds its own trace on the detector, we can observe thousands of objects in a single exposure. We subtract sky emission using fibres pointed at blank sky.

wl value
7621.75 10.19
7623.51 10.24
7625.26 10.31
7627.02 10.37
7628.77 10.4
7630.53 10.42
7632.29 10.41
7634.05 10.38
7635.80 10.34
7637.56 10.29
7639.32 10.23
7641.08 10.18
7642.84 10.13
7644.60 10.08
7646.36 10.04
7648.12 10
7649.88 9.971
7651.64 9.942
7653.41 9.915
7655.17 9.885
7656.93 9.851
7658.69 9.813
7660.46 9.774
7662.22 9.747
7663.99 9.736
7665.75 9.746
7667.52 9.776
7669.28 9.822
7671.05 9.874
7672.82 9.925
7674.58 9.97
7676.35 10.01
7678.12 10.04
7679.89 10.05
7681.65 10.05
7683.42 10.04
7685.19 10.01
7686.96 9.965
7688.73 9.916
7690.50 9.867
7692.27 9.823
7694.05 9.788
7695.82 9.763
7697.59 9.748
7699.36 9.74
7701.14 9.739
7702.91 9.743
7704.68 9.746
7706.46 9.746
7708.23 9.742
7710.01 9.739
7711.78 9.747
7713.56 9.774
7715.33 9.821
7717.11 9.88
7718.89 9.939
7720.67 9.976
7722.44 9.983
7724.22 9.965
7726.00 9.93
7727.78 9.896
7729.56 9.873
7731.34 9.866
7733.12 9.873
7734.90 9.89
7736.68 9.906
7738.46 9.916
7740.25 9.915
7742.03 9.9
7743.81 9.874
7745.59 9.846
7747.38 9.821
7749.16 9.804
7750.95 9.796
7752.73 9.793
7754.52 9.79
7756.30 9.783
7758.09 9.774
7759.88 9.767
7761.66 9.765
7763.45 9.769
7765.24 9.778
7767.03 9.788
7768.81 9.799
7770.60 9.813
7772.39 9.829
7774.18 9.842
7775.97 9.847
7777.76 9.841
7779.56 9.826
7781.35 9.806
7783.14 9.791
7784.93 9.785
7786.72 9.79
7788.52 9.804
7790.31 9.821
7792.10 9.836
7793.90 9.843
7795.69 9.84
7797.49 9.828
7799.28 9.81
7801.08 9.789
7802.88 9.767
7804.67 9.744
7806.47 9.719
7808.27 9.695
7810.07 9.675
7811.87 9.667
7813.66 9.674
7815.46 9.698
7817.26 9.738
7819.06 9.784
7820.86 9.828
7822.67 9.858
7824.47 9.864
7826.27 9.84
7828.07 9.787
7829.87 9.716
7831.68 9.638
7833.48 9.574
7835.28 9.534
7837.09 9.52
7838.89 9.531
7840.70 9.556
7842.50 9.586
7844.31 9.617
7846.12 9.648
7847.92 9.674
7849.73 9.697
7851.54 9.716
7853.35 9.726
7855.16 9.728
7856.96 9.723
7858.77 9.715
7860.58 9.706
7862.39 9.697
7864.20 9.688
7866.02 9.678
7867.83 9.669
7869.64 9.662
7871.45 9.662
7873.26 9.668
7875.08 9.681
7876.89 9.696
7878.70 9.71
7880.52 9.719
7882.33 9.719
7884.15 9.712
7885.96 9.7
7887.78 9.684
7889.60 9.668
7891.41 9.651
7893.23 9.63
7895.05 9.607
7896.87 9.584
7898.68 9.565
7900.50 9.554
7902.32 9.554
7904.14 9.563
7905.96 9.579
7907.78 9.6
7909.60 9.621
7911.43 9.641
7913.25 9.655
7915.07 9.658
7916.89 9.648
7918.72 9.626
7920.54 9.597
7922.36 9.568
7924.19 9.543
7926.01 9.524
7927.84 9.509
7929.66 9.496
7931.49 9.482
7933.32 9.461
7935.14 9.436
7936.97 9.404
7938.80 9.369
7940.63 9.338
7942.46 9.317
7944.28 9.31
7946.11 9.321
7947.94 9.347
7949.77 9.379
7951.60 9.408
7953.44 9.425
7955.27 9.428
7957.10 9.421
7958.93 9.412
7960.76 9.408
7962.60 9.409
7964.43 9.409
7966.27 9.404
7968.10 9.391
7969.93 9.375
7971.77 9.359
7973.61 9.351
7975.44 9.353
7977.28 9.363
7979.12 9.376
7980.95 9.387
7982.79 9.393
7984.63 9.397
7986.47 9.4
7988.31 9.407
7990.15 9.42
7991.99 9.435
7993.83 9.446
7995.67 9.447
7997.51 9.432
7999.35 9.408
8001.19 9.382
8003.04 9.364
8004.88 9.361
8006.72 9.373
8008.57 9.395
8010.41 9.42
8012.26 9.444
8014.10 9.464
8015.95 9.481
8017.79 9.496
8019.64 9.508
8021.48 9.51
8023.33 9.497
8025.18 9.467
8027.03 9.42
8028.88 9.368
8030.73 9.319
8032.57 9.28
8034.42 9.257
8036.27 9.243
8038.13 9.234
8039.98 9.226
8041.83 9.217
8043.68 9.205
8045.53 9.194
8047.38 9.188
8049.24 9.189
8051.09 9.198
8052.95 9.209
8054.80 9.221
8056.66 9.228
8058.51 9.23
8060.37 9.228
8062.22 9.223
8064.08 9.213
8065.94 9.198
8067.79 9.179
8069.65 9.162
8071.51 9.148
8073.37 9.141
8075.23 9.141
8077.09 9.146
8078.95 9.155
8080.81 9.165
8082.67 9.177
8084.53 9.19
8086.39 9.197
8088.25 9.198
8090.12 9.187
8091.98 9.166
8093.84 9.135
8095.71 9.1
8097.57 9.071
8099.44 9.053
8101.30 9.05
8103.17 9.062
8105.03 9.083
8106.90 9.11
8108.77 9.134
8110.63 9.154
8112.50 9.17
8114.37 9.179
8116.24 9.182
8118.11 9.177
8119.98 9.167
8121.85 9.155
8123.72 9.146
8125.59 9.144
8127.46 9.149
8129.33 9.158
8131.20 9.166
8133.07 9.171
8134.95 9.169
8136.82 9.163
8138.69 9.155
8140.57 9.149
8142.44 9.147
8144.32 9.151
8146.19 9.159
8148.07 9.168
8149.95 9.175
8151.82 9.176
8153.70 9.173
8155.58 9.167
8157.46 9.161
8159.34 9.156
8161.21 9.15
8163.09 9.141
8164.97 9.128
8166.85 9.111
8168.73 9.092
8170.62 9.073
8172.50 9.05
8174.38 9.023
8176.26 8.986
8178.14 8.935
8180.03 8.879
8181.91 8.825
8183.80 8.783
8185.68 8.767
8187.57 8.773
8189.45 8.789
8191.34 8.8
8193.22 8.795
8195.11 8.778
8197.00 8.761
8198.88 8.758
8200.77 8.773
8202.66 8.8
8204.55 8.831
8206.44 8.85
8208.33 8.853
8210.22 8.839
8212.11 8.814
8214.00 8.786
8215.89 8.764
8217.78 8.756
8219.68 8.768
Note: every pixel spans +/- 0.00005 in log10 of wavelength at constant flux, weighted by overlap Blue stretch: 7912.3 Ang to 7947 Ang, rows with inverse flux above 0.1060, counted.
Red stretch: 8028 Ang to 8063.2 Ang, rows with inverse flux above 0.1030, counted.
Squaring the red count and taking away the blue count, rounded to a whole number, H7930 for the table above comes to 355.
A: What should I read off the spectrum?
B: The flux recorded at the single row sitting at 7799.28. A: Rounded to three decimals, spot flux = 9.810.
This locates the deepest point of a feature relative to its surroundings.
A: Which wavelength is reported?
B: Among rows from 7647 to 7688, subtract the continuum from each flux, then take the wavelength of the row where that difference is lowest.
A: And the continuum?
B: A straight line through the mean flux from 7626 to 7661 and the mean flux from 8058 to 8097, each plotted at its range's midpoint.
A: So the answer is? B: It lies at 7663.99 Ang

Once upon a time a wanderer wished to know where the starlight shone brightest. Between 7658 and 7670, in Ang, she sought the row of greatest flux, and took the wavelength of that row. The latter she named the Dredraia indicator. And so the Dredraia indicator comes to 7669.28 Ang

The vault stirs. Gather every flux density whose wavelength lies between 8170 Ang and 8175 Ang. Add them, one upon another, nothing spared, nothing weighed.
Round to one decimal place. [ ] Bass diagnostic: 27.1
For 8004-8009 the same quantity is 28.1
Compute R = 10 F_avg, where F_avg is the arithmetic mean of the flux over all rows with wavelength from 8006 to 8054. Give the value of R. 93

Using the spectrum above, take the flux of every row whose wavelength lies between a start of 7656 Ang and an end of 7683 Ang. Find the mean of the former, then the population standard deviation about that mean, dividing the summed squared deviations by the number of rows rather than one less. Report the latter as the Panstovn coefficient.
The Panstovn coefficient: 0.11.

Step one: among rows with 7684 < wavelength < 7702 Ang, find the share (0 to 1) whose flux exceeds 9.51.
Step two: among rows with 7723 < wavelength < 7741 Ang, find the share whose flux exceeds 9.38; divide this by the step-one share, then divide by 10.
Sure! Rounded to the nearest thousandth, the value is 0.100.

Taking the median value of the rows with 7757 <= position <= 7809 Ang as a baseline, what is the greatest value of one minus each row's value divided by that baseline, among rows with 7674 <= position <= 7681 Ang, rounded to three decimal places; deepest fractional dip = -0.017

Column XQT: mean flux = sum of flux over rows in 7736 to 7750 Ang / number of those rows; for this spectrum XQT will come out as 9.9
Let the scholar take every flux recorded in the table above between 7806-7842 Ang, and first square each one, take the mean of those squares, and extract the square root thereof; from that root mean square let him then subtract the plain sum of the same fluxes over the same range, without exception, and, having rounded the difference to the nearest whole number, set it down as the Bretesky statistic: -184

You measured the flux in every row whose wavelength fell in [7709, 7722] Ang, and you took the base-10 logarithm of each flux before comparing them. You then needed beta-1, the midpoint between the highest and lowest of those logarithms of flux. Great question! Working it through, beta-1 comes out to 0.994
